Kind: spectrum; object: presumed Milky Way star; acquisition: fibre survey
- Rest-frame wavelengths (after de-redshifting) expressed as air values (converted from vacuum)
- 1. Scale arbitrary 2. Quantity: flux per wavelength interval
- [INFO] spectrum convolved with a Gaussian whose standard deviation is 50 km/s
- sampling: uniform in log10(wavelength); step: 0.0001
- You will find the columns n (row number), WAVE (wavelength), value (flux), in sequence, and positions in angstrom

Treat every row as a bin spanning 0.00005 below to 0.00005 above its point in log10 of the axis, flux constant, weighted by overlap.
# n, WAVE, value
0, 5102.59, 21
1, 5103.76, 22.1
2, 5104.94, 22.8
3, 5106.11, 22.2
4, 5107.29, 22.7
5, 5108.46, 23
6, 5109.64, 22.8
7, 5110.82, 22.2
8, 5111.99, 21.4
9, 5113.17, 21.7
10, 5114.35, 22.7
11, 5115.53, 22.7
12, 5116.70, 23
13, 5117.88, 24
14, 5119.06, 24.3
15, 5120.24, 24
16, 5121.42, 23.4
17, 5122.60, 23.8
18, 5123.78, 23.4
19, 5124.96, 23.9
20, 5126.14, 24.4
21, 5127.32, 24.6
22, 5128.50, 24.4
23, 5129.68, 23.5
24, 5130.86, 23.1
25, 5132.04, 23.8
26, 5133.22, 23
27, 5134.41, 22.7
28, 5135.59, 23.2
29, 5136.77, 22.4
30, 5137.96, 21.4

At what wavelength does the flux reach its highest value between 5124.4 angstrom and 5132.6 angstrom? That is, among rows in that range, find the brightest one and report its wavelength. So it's 5127.32 angstrom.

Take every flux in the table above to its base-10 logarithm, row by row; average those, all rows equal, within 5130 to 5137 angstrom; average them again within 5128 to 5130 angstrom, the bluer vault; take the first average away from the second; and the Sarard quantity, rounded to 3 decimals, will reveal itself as 0.017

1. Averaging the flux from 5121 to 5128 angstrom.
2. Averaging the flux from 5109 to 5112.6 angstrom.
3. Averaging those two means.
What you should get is 23.0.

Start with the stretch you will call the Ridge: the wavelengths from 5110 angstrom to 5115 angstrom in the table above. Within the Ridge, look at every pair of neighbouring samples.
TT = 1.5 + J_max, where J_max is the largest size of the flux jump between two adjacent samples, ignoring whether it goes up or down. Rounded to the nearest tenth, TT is 2.5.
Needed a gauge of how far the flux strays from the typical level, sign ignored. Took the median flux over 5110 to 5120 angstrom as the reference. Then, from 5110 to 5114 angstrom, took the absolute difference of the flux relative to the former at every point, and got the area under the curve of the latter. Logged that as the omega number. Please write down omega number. 3.3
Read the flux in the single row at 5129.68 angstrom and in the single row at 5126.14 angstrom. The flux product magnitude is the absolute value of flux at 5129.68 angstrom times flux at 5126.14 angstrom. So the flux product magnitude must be 573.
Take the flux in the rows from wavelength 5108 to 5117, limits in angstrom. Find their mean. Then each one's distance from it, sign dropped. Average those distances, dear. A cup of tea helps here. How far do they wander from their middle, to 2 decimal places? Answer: 0.50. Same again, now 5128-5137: 0.48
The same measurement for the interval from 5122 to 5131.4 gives 0.44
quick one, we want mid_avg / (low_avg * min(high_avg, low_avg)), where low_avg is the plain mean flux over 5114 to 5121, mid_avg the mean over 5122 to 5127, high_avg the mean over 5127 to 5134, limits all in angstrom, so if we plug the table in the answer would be 0.0434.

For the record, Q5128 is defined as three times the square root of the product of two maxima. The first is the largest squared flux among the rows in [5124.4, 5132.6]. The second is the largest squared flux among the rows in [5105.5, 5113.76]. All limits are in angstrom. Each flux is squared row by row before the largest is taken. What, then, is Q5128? 1697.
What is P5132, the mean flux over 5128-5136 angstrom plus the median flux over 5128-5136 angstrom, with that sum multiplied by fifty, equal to 2329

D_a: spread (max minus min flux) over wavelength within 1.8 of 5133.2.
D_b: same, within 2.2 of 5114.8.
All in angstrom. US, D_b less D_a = 0.20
